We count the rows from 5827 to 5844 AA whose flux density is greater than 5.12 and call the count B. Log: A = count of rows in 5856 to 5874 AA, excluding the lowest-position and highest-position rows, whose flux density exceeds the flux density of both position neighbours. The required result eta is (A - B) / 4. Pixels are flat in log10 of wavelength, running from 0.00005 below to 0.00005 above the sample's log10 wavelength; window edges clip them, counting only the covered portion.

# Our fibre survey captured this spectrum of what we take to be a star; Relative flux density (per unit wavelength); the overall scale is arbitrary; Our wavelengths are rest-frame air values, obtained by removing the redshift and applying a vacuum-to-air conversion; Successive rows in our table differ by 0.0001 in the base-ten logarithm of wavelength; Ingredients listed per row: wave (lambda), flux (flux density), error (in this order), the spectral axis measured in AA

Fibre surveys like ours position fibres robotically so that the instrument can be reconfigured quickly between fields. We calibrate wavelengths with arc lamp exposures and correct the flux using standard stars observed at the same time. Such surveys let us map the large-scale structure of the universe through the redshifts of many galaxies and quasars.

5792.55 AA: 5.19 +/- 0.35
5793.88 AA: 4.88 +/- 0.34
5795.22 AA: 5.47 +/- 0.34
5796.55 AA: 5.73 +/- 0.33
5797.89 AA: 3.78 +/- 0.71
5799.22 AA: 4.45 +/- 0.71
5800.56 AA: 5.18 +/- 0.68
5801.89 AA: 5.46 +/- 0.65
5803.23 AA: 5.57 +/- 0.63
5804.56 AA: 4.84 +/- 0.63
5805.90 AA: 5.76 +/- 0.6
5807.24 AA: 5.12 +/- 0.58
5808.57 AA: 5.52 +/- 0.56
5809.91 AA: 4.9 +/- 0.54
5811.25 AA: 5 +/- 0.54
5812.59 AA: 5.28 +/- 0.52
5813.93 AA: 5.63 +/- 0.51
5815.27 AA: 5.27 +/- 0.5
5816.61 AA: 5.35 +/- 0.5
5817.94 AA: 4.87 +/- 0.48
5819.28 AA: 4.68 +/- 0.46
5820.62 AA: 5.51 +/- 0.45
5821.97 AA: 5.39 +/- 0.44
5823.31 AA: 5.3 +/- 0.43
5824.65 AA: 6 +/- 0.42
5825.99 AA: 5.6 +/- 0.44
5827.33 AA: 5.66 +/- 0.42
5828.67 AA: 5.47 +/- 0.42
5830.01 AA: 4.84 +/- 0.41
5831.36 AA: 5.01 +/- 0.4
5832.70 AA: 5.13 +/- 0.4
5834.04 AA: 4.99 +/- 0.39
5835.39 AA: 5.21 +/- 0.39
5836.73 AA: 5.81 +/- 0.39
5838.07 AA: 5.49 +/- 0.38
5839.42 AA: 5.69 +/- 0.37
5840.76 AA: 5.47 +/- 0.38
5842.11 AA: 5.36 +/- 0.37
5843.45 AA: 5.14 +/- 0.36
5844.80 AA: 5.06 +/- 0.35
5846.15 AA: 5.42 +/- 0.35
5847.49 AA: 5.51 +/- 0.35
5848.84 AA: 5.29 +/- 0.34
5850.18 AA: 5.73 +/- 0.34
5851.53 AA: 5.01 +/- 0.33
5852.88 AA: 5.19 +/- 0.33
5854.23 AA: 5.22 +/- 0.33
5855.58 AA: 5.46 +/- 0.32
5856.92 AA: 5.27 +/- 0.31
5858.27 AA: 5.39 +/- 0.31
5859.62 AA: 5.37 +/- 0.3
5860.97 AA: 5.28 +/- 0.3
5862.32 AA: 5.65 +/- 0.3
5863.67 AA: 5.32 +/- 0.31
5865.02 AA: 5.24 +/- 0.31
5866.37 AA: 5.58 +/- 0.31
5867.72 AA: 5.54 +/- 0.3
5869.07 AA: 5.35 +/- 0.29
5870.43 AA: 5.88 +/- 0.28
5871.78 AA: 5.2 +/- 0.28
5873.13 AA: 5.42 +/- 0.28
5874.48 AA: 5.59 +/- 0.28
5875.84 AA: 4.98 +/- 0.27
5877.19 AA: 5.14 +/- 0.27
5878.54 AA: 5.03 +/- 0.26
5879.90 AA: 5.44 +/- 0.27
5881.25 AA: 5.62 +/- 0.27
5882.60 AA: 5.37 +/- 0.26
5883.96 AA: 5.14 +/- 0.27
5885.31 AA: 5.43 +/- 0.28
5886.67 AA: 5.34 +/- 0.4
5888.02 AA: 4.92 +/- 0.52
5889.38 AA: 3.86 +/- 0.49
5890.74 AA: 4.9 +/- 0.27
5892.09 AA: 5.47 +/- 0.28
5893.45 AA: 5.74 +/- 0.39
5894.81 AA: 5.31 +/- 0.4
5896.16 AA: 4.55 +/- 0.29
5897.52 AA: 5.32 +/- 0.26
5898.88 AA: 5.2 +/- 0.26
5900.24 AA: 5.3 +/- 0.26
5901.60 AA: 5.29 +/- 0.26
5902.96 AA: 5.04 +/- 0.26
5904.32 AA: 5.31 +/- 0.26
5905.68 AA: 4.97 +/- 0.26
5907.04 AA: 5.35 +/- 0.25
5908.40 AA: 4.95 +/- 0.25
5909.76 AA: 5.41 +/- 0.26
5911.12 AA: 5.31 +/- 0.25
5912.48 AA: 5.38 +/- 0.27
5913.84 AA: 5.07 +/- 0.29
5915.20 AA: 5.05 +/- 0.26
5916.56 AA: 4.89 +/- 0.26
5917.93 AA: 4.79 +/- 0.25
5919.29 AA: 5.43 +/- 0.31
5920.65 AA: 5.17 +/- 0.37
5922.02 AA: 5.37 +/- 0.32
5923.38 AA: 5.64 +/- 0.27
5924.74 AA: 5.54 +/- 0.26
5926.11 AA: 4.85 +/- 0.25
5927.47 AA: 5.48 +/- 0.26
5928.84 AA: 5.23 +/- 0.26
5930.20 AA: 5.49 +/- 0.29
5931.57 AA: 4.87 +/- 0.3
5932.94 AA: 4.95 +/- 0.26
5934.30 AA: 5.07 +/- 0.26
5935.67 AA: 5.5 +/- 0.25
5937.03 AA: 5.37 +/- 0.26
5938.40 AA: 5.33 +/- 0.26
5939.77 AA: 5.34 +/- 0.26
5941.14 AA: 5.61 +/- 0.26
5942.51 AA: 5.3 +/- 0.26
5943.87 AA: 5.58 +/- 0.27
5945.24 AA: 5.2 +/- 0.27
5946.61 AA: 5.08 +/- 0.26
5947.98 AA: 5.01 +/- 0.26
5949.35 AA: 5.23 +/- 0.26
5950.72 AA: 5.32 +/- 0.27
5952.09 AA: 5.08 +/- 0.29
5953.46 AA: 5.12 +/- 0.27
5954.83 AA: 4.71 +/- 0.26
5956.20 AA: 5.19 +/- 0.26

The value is -1.5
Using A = 4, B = 10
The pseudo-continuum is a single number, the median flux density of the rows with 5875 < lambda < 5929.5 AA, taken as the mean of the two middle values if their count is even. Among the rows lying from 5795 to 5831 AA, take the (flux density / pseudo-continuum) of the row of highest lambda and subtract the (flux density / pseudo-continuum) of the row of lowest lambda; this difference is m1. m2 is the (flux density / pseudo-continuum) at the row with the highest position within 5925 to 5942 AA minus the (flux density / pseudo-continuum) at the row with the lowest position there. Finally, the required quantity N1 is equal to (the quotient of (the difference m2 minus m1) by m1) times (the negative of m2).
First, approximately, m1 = -0.119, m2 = 0.14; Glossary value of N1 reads 0.32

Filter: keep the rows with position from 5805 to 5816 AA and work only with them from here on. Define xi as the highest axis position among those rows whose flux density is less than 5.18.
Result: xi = 5811.25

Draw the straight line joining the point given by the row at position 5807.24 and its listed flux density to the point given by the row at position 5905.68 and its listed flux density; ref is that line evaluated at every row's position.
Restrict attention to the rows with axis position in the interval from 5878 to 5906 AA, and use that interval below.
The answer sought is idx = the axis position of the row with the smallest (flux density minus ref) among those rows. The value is 5889.38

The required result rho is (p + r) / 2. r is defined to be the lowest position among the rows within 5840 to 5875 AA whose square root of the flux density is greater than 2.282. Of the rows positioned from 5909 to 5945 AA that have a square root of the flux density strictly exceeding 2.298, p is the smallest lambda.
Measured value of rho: 5875.3 AA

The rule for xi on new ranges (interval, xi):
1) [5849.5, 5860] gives 5851.53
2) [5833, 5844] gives 5843.45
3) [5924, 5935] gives 5934.30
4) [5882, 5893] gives 5890.74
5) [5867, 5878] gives 5877.19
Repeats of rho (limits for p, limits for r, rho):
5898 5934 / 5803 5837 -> 5851.7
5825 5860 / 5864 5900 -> 5845.5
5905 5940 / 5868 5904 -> 5888.1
